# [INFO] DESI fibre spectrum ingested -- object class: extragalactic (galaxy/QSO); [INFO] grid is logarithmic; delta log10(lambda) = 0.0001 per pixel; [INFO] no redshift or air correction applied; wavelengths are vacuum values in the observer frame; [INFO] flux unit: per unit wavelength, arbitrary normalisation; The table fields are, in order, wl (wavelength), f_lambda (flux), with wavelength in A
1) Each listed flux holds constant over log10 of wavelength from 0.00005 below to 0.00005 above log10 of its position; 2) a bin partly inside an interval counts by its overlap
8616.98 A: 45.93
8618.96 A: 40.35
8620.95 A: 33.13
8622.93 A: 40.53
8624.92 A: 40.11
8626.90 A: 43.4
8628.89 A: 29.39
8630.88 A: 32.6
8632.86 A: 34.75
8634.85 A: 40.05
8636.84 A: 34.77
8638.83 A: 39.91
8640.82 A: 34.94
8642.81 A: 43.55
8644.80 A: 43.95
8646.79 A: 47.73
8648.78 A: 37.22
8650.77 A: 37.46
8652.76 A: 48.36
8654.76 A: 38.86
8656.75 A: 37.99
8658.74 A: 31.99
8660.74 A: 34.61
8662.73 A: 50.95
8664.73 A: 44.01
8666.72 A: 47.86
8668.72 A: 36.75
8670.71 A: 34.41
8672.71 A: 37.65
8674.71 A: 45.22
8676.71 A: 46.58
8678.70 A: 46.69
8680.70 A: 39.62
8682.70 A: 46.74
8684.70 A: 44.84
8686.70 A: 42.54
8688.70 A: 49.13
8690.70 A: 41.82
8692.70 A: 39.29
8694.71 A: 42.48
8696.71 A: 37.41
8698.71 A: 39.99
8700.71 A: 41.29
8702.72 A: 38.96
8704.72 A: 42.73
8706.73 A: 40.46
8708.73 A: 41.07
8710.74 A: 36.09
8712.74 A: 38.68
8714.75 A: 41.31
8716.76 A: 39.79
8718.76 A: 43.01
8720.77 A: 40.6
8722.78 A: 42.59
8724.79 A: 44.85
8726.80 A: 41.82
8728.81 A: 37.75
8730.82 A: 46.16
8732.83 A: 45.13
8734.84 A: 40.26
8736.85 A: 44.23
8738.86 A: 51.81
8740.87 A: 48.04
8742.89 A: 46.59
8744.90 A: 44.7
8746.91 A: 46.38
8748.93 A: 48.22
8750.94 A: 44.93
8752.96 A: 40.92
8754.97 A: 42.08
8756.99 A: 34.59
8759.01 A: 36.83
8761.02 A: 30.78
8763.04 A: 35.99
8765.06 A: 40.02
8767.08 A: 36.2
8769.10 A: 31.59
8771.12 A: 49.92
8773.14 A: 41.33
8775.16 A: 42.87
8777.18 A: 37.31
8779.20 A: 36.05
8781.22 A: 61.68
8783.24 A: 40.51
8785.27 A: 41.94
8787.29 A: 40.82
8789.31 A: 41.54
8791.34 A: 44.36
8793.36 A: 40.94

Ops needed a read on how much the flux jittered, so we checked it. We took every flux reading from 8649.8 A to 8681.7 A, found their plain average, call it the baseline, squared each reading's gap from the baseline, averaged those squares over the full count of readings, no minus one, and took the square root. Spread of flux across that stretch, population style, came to 5.7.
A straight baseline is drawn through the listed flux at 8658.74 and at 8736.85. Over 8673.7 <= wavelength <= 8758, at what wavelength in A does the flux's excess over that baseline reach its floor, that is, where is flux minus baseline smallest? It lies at 8756.99 A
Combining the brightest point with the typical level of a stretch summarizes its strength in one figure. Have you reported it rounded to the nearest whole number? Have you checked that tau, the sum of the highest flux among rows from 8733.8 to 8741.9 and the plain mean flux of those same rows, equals 98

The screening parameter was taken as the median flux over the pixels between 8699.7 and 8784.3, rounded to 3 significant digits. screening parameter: 41.3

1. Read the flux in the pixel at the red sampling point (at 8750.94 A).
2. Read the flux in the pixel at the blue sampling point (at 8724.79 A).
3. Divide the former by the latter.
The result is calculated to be 1.00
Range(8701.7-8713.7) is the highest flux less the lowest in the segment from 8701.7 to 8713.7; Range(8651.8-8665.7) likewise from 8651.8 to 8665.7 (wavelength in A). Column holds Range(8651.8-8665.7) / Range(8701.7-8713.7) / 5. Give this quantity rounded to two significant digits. 0.57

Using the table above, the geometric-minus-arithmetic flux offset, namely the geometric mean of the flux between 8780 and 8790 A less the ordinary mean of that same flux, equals -0.6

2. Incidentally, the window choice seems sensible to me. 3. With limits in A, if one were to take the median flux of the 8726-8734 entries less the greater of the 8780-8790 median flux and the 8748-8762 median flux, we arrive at 1.9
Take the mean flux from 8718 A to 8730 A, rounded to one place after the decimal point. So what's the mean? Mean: 41.8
